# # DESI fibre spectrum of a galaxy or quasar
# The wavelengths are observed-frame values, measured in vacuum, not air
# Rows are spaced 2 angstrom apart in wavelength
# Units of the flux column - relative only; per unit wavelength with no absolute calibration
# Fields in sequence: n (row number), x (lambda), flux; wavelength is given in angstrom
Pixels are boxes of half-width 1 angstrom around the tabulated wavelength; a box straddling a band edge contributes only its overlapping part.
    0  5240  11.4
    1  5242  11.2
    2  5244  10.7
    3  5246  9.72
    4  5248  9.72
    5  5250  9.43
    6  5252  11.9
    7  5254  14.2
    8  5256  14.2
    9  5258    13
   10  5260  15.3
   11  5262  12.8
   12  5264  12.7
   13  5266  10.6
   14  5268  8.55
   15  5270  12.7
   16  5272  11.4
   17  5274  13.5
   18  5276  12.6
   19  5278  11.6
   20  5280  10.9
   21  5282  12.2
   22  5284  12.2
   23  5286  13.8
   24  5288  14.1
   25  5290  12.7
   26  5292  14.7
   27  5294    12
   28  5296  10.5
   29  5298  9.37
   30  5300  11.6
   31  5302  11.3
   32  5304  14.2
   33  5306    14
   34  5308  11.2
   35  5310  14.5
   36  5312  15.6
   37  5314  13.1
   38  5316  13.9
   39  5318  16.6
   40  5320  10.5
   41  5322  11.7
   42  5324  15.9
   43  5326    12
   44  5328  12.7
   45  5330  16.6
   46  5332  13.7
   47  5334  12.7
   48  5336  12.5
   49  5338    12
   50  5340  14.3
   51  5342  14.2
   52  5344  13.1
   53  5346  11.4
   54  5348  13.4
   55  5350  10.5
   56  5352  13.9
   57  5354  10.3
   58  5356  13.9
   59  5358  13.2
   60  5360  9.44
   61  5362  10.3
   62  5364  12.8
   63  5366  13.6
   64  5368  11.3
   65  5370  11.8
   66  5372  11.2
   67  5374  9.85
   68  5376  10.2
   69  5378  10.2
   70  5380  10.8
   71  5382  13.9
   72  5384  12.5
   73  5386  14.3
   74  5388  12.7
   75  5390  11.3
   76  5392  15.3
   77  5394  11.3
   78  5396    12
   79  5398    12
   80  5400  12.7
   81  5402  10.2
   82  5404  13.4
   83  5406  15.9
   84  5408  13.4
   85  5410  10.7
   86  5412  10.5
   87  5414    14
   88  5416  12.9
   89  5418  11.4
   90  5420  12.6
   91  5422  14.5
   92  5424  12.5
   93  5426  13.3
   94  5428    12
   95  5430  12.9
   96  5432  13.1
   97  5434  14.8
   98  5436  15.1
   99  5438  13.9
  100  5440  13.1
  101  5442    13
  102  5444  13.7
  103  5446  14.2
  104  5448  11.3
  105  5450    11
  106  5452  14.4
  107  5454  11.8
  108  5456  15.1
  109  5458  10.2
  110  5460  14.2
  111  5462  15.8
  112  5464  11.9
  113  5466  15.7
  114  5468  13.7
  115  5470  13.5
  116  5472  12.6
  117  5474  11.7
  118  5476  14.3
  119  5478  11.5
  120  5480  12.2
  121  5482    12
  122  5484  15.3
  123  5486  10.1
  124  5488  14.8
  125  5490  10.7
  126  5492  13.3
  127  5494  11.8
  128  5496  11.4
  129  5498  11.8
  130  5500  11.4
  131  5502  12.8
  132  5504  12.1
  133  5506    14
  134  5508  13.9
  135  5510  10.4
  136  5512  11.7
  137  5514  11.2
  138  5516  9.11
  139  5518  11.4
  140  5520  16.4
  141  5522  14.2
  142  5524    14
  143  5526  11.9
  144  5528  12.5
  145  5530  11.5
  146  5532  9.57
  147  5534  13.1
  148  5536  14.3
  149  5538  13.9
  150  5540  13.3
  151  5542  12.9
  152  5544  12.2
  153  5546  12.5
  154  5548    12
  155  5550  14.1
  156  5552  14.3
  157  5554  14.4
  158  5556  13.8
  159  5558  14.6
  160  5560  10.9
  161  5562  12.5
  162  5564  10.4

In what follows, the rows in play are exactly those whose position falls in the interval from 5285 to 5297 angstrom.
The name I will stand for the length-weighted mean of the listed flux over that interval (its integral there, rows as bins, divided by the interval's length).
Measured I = 13.0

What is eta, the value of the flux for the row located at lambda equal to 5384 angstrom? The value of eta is 12.5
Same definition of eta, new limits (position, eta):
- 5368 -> 11.3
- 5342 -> 14.2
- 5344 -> 13.1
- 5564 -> 10.4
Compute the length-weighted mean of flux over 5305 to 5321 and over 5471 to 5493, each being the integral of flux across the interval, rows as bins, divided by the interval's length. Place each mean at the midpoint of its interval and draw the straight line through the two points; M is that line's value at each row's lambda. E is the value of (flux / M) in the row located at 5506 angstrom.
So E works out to 1.13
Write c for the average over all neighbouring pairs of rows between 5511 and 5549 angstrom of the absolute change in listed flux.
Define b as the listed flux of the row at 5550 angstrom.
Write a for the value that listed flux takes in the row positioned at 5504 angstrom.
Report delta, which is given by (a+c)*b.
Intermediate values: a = 12.1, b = 14.1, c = 1.4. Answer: 191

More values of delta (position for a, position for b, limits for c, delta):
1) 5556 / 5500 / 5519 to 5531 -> 171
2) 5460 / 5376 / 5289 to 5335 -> 168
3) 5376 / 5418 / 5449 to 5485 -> 144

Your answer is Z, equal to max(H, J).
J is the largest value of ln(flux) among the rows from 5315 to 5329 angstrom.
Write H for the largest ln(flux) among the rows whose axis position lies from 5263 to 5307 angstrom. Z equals 2.809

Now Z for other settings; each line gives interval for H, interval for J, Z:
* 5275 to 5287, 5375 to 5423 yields 2.766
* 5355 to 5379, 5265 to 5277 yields 2.632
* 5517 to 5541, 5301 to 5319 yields 2.809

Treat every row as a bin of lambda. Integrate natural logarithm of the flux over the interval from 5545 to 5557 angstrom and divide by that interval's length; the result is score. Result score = 2.60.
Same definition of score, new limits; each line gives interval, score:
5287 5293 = 2.63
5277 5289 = 2.52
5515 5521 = 2.48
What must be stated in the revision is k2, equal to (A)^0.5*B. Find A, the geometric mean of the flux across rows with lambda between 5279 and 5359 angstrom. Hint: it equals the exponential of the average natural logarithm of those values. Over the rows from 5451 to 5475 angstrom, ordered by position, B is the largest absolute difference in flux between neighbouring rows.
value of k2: 17.5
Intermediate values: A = 12.8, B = 4.9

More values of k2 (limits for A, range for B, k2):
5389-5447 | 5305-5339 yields 21.9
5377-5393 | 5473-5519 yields 18.4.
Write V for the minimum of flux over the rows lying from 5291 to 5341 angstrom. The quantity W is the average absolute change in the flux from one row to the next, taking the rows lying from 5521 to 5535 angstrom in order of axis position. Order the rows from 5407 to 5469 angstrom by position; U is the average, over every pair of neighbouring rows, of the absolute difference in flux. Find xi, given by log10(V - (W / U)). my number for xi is 0.93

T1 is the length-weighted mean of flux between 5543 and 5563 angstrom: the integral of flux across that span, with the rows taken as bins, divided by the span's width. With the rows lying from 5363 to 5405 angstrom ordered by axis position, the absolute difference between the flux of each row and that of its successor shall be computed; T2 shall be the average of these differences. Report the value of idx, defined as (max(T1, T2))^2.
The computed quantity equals 172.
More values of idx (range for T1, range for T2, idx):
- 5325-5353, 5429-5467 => 171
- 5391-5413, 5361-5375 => 156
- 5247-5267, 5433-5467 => 153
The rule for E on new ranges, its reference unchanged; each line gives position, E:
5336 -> 0.92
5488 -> 1.18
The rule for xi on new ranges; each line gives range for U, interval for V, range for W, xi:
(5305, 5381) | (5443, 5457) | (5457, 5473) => 0.99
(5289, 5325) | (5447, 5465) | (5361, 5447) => 0.98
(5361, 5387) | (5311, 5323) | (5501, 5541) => 0.96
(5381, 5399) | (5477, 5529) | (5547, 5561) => 0.93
